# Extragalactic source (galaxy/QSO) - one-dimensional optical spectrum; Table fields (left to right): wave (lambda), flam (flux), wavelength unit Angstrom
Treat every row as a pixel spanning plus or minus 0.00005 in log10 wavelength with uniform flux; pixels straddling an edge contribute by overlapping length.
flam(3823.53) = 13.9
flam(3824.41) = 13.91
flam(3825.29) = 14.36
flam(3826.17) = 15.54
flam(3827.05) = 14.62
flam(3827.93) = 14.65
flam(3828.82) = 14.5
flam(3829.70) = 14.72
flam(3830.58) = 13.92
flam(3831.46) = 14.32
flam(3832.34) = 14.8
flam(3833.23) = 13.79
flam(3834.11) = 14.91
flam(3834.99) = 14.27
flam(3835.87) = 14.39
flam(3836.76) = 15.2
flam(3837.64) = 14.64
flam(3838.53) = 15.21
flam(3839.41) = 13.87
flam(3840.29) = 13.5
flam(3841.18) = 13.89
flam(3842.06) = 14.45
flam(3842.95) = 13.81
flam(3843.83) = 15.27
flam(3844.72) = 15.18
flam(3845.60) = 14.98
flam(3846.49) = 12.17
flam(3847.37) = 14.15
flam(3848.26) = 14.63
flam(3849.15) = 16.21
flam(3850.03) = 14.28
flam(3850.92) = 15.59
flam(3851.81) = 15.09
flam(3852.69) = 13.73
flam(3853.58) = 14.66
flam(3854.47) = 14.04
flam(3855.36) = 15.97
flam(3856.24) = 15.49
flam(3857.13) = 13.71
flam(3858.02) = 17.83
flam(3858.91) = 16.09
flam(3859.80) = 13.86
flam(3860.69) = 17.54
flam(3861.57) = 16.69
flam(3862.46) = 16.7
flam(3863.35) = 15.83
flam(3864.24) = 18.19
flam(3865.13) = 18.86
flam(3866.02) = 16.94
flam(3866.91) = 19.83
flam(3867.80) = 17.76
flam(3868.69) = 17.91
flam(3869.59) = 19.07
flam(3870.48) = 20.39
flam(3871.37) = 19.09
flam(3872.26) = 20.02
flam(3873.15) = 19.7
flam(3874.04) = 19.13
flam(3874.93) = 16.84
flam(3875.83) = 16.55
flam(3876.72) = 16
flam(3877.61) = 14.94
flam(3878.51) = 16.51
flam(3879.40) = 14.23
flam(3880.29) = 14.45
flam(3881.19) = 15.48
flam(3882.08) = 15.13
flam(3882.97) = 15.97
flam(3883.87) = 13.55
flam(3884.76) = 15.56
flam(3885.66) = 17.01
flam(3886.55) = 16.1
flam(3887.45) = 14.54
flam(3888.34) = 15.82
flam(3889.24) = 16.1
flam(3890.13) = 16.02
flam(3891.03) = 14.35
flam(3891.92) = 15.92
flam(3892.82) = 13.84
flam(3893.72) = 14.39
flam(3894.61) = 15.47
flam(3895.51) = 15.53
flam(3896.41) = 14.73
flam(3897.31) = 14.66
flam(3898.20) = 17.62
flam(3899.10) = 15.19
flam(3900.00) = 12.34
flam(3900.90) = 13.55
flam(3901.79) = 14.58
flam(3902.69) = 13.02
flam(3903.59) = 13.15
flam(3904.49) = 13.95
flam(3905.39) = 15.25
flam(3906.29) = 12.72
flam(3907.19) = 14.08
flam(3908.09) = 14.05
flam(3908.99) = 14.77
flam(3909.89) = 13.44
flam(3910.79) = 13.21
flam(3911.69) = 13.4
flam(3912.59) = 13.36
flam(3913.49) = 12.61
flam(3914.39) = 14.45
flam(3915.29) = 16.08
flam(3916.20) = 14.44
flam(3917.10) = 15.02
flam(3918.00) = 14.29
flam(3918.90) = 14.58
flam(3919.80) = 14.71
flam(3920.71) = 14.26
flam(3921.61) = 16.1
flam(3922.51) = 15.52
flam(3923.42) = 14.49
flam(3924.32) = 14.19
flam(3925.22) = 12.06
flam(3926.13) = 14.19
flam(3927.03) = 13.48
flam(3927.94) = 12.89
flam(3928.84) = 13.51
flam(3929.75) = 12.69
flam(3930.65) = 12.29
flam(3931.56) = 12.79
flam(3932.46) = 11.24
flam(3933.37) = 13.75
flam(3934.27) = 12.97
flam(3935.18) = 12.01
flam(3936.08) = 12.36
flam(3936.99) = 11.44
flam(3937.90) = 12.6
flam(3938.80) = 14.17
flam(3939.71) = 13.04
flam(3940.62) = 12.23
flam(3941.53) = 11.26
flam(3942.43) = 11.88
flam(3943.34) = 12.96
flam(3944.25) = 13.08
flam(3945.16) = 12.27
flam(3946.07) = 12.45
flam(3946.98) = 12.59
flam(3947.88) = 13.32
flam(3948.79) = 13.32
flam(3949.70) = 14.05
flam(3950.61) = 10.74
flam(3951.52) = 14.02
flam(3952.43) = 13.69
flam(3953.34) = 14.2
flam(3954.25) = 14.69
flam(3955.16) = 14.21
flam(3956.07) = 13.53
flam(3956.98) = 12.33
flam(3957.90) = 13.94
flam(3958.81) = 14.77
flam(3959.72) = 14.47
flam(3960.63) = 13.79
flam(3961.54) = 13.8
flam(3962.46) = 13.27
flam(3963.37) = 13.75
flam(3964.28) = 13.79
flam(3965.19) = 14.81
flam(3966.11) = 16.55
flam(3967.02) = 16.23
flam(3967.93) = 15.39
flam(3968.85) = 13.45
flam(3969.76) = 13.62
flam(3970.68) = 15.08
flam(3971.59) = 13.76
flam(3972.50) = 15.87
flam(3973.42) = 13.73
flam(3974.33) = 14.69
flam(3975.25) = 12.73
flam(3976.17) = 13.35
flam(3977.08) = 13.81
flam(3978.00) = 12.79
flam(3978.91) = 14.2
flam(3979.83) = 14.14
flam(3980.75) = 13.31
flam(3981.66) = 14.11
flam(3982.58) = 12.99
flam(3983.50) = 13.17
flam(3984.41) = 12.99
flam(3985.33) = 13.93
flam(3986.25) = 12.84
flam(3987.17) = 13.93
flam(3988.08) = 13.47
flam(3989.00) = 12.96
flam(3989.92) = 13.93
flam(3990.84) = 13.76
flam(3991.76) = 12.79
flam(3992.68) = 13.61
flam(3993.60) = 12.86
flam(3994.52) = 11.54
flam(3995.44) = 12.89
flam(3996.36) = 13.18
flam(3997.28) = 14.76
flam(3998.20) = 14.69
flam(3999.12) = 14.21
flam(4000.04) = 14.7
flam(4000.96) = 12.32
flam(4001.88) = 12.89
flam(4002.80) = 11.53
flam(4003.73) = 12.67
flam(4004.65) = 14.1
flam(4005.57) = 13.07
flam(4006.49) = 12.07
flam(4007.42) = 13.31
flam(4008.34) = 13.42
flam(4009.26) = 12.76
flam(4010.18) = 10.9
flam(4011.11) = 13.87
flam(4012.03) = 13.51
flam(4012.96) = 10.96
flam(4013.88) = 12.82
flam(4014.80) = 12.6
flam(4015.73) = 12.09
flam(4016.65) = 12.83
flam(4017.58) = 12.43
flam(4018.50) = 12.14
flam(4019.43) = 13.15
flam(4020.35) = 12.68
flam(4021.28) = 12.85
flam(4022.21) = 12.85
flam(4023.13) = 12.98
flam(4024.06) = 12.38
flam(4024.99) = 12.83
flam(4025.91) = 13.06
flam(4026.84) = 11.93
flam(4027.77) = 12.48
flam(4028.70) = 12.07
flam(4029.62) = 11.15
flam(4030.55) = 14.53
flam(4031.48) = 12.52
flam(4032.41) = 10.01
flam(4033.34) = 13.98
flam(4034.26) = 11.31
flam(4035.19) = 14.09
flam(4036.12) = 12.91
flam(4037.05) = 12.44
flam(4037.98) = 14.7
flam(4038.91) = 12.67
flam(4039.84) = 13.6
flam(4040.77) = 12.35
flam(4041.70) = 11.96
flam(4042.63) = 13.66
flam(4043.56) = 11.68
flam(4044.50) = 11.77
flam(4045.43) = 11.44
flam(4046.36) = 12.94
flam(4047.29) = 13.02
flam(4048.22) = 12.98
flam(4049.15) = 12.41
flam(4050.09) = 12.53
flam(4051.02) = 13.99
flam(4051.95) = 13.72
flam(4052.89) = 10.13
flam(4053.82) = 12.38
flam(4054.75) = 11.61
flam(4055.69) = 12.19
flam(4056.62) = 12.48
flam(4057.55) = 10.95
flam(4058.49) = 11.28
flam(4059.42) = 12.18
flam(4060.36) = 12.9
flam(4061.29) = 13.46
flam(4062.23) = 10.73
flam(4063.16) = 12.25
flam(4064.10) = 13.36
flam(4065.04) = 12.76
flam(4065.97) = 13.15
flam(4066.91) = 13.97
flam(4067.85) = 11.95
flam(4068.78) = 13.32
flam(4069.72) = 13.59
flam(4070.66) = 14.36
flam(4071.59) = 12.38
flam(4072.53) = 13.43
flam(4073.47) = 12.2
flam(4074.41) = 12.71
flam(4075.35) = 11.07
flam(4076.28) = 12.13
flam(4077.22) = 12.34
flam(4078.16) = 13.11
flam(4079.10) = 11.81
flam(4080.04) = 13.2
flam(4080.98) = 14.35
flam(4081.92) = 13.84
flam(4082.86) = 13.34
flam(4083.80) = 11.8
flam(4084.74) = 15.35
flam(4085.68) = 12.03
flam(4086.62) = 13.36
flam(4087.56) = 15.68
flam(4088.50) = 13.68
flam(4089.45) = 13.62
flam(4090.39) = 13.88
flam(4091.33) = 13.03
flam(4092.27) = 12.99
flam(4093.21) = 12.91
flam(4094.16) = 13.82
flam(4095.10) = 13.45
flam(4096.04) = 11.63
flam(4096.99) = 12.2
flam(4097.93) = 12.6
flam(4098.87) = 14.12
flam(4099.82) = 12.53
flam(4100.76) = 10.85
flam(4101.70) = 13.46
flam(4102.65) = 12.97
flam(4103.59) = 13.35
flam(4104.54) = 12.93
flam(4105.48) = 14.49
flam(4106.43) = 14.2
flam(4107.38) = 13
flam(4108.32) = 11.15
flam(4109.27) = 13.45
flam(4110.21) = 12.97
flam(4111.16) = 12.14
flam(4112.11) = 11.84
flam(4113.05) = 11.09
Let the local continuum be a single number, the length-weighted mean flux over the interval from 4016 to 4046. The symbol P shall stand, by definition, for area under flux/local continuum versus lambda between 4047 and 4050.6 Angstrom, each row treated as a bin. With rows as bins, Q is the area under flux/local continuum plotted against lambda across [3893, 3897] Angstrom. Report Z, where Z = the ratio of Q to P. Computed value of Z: 1.3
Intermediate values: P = 3.6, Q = 4.7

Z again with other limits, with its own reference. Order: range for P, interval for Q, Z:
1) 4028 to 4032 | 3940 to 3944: 1.0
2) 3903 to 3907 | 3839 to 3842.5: 0.9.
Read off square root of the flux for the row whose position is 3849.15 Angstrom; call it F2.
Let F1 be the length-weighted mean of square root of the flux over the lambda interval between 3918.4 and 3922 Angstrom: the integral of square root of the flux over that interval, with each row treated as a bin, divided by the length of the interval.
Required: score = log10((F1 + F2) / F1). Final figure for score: 0.310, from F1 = 3.86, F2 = 4.03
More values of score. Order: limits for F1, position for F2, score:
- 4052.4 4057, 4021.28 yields 0.311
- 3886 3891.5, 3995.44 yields 0.281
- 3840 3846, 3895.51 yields 0.309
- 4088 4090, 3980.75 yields 0.299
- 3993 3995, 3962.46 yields 0.310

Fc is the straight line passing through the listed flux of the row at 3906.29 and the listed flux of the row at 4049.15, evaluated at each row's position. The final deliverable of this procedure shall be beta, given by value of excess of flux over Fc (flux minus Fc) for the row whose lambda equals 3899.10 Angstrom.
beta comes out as 2.5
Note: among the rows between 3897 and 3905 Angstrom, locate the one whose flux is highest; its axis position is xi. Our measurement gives 3898.20 Angstrom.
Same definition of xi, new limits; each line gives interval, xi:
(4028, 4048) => 4037.98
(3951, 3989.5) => 3966.11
